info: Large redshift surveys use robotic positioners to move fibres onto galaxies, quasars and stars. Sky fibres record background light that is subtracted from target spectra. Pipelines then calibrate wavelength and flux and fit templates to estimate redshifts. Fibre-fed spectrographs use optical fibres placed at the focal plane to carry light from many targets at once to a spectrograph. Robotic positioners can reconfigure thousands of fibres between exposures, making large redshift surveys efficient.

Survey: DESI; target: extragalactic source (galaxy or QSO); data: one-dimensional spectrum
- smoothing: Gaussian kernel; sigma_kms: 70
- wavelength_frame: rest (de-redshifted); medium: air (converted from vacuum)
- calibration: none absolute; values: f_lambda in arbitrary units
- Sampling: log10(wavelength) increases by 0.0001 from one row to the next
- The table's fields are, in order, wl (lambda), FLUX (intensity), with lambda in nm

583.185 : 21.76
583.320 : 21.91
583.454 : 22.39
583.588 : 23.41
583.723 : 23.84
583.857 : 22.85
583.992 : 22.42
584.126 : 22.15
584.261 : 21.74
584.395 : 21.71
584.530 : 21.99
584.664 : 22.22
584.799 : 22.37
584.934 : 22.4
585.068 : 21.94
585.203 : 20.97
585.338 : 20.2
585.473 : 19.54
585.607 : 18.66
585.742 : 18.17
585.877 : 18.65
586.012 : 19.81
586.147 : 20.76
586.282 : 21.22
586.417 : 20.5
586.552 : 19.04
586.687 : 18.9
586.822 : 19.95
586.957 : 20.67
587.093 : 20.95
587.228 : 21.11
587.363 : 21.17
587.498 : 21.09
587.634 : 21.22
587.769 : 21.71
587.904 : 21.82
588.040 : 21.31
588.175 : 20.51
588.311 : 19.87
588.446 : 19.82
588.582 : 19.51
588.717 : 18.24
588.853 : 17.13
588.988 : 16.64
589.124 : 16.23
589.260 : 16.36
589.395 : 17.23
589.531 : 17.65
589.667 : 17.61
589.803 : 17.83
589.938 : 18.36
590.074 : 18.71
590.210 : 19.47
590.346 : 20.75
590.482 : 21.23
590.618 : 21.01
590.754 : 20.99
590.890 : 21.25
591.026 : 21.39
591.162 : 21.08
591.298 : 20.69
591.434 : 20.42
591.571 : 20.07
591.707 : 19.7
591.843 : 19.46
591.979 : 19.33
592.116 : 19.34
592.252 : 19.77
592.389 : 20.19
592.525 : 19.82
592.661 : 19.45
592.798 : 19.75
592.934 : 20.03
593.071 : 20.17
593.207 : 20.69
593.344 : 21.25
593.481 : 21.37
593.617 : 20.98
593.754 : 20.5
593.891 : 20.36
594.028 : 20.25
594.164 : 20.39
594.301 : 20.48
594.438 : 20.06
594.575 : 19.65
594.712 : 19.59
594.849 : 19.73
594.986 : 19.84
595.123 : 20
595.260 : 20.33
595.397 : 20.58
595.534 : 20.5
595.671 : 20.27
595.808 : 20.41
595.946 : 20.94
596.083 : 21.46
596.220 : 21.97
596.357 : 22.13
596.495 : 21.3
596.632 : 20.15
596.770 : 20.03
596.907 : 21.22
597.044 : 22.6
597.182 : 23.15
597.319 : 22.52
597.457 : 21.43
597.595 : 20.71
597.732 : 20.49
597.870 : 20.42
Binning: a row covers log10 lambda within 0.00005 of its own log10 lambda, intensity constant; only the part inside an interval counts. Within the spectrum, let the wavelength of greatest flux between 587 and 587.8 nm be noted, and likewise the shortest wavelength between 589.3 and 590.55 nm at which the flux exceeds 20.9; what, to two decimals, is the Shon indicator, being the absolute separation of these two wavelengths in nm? 2.71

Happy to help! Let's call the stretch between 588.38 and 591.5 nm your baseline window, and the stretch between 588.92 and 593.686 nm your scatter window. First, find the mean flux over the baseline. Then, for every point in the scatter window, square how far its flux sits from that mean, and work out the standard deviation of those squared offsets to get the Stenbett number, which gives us 2.2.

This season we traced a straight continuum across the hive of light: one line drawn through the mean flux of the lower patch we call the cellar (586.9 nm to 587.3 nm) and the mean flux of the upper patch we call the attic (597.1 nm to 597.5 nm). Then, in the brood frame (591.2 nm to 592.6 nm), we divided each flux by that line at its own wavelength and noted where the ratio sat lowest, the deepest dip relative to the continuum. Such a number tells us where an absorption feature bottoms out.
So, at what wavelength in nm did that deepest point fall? 592.116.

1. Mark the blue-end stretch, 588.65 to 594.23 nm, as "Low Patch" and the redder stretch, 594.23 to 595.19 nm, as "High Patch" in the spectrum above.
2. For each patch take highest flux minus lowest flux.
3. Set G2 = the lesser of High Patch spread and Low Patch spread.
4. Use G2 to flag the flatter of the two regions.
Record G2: 0.89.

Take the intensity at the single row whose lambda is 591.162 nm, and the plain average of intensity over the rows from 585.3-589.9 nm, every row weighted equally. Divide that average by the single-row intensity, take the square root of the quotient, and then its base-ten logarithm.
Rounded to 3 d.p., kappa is -0.018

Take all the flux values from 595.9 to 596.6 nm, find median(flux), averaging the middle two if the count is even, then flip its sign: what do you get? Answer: -21.5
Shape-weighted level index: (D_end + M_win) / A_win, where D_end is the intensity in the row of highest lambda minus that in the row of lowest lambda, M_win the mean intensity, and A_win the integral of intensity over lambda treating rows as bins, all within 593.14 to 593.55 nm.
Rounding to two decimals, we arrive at 2.52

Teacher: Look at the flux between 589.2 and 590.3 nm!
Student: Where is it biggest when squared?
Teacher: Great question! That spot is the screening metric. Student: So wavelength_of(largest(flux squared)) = 590.210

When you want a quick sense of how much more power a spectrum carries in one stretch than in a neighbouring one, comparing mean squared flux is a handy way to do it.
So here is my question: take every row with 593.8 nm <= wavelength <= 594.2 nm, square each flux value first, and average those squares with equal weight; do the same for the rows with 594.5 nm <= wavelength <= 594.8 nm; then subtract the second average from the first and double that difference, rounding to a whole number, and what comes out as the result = 57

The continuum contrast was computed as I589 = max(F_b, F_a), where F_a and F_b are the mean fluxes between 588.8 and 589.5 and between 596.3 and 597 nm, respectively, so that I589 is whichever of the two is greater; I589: 21.0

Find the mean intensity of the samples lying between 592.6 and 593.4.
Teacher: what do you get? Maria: 20.2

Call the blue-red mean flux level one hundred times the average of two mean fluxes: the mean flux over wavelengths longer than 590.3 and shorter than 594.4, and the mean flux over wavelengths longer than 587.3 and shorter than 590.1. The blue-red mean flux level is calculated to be 1973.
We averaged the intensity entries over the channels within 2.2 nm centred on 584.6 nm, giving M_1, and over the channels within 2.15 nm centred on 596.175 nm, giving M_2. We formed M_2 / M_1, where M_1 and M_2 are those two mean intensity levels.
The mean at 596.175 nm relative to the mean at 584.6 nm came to 0.97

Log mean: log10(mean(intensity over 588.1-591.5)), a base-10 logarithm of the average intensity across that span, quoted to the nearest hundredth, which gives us 1.28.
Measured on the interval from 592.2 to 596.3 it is 1.31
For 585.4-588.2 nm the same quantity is 1.31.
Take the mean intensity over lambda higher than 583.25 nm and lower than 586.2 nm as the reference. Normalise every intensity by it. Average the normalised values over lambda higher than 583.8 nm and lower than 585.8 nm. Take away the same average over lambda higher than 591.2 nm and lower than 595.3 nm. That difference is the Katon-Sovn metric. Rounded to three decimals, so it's 0.055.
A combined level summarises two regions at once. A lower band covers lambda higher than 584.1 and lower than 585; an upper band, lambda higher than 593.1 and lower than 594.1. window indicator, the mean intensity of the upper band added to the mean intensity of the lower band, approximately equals 43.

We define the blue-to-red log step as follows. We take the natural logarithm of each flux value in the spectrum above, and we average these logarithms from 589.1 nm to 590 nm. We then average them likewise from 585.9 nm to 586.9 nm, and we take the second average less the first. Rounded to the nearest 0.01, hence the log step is 0.14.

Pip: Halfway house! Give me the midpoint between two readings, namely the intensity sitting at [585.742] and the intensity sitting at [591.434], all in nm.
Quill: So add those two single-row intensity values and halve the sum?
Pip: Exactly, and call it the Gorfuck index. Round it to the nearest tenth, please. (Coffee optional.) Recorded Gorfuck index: 19.3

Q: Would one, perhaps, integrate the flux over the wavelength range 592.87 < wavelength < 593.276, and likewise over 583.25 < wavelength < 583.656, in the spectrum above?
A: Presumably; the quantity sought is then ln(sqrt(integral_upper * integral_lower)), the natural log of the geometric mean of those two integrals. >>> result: 2.16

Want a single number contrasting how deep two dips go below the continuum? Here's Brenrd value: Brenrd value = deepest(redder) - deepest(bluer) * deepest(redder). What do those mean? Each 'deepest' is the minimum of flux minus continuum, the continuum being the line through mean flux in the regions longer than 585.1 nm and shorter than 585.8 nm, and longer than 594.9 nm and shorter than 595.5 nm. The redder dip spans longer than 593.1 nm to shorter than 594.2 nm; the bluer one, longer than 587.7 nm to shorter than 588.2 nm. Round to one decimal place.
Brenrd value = 0.0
